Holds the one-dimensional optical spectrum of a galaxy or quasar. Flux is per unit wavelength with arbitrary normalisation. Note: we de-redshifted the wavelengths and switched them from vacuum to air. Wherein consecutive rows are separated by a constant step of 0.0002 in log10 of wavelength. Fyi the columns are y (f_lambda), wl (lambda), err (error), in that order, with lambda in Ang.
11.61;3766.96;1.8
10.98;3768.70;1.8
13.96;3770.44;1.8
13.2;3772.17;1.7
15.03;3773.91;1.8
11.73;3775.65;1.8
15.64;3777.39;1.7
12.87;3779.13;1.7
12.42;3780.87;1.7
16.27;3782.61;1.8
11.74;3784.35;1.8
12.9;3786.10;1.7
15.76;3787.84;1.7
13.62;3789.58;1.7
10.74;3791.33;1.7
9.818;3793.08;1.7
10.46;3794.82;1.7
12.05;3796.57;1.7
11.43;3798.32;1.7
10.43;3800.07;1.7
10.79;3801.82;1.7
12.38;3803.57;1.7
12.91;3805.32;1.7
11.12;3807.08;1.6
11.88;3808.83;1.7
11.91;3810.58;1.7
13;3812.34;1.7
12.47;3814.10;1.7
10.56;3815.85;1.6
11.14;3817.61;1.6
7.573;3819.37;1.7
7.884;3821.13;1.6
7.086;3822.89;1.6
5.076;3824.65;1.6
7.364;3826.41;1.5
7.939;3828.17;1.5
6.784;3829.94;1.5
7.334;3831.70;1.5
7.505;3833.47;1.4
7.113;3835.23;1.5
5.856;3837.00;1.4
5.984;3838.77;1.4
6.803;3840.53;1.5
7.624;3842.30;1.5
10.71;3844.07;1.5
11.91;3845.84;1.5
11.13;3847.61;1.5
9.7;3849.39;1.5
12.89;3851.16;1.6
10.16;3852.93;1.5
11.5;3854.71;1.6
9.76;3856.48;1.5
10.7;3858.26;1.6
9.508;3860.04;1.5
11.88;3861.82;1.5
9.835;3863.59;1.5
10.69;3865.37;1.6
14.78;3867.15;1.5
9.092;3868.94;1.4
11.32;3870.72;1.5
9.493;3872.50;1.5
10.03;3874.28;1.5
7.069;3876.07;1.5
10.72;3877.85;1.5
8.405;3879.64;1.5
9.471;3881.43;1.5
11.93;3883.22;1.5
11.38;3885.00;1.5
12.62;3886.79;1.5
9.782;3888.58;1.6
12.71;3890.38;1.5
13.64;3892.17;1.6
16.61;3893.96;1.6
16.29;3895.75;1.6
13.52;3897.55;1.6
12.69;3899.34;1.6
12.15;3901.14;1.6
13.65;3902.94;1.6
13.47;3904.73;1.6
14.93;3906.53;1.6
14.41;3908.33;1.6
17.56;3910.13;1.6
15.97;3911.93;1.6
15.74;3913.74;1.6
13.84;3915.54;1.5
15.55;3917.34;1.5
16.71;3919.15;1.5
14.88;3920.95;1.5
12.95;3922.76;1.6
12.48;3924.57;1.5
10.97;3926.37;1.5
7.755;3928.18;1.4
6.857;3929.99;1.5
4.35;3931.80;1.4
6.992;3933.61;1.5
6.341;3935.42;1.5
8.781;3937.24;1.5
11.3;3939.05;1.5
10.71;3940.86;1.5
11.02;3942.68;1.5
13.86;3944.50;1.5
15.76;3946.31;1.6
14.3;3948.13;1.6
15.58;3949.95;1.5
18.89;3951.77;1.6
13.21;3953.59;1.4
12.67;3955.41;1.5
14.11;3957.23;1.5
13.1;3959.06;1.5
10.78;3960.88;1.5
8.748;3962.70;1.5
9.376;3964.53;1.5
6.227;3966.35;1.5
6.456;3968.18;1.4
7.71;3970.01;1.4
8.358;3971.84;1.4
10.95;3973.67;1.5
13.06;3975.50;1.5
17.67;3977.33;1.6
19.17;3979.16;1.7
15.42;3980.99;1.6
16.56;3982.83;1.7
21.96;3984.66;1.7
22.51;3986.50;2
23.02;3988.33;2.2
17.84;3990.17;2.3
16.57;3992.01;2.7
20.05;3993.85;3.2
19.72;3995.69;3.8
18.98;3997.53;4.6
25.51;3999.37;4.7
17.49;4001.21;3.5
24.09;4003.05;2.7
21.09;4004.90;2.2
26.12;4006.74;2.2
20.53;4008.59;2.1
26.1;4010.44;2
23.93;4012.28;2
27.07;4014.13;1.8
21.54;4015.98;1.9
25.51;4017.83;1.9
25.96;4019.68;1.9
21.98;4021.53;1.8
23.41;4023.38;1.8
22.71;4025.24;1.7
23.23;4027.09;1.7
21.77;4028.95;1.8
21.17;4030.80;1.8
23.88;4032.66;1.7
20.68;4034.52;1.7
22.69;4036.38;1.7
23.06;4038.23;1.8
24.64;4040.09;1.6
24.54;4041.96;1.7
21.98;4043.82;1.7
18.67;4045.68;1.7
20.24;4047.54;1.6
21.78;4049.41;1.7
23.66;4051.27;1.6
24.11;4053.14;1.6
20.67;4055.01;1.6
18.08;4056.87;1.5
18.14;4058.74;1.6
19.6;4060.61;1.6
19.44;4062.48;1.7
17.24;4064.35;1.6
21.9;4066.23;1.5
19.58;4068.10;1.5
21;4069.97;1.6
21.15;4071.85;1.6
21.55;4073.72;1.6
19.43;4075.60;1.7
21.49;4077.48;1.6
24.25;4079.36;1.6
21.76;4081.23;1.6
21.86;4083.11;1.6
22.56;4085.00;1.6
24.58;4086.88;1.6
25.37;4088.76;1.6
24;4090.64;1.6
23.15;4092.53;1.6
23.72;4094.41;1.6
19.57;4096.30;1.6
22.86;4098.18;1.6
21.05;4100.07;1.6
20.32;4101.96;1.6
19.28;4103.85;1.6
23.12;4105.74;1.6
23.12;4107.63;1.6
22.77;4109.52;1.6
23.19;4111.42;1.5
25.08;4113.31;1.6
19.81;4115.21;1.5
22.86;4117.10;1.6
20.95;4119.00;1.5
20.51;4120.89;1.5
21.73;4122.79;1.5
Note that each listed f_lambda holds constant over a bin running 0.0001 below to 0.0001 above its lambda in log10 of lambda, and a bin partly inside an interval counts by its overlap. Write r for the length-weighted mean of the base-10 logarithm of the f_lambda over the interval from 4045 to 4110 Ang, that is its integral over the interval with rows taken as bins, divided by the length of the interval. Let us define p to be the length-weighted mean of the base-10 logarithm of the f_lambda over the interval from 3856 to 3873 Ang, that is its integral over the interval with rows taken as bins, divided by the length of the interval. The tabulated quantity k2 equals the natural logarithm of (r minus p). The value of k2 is -1.2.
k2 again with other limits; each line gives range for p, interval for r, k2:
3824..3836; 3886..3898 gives -1.3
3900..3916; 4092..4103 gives -1.8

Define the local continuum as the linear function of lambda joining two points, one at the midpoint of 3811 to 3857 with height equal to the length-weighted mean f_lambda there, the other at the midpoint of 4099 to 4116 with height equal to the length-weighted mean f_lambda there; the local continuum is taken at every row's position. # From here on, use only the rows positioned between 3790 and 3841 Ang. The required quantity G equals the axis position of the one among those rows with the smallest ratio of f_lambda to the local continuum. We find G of 3824.65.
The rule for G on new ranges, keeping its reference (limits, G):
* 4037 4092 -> 4064.35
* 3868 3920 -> 3876.07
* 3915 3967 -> 3931.80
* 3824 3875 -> 3824.65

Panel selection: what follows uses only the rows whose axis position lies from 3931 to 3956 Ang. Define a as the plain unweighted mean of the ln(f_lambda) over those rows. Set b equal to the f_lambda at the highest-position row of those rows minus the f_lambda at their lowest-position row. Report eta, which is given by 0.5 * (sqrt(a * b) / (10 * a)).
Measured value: 0.09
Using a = 2.39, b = 8.3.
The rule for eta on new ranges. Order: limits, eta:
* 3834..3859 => 0.06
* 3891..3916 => 0.01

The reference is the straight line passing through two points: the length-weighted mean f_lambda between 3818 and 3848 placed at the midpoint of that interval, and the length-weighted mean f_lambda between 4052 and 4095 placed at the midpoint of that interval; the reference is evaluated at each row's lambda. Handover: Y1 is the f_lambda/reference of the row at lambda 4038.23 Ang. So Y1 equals 1.18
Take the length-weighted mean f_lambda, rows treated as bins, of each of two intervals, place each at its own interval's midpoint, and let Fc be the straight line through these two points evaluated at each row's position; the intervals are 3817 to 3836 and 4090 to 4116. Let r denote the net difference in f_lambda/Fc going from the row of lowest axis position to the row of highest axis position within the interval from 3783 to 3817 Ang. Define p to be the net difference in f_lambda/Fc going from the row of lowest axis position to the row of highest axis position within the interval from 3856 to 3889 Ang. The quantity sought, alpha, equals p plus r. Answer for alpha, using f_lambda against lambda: -0.9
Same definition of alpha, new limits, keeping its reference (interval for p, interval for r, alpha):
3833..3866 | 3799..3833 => -0.6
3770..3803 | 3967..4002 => -0.7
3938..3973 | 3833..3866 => -0.1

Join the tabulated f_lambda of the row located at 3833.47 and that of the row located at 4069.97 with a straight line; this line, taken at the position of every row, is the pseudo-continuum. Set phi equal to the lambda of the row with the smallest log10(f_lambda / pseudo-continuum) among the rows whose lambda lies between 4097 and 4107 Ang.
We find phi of 4103.85 Ang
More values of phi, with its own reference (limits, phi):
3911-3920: 3915.54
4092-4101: 4096.30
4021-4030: 4028.95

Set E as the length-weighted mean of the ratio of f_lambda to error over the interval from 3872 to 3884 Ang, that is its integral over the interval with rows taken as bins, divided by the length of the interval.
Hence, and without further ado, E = 6.4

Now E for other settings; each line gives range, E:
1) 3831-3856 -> 6.0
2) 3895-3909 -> 8.7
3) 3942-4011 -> 8.4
